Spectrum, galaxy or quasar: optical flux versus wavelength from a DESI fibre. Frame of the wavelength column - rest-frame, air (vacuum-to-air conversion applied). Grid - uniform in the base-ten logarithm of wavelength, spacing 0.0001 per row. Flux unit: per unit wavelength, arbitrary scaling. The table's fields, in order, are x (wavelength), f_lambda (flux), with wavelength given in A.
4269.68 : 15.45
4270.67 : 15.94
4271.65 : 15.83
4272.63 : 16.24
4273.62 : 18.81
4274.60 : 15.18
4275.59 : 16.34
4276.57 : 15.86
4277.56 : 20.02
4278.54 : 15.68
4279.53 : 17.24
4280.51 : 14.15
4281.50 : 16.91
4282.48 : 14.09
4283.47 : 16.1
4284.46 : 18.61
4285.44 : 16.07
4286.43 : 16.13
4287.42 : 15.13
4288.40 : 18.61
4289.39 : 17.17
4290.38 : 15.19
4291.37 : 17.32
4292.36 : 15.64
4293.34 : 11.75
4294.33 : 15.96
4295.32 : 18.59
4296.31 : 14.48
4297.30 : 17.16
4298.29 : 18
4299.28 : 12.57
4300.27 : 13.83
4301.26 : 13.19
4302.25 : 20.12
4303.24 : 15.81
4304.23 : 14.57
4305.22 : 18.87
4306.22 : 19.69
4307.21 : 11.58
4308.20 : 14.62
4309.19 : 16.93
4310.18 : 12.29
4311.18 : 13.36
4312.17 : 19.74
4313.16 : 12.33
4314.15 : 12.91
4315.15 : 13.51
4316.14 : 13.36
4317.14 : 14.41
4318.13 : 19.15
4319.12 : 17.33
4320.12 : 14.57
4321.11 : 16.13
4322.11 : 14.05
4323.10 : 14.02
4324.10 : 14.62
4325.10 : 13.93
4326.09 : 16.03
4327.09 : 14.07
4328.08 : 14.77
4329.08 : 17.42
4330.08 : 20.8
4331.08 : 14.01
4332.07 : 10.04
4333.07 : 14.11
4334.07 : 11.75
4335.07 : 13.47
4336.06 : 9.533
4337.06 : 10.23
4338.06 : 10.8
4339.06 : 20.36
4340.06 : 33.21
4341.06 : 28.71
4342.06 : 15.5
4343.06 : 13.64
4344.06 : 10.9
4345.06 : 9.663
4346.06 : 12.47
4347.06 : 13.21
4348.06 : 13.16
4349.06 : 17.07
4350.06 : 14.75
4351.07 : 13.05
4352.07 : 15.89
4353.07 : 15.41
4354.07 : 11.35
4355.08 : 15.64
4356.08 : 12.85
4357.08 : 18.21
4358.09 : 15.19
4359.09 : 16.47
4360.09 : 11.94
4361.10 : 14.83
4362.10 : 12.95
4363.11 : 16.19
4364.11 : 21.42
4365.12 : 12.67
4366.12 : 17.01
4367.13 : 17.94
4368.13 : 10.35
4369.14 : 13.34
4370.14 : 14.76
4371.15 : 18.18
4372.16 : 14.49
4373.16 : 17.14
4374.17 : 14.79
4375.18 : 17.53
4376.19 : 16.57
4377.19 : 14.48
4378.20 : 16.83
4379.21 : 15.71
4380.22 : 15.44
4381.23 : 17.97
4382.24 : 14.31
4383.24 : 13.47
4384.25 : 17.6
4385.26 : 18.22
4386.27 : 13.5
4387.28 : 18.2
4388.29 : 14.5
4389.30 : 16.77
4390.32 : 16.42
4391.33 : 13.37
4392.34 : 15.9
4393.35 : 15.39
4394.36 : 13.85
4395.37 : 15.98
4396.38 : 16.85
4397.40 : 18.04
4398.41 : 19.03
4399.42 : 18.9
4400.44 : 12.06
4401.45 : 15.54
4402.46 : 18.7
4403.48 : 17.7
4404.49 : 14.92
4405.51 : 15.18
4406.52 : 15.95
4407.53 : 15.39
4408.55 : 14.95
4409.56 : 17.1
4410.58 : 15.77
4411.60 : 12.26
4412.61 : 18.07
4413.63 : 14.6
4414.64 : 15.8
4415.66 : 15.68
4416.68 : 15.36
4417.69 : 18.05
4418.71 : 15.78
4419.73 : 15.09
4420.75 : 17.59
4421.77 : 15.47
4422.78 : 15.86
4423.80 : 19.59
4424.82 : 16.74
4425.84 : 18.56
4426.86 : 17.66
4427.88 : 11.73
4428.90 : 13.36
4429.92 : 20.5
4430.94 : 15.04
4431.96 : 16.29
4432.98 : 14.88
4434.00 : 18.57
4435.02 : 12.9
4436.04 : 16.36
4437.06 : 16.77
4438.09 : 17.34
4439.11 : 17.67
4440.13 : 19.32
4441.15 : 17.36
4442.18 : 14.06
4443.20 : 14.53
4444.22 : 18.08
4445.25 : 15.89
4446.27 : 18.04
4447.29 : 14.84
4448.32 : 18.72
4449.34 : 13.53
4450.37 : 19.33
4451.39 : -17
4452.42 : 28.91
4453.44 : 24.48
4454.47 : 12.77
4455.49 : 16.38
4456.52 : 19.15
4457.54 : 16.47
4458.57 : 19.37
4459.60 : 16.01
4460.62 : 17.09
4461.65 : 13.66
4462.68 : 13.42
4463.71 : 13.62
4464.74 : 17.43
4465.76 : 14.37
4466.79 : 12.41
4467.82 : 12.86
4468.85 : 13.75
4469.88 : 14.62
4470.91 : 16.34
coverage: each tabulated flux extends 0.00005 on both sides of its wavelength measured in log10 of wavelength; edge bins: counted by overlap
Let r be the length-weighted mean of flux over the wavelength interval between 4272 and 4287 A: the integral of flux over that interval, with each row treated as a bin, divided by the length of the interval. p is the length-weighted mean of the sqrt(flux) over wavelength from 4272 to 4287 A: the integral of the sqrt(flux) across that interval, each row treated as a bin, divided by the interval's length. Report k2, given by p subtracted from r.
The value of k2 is 12.4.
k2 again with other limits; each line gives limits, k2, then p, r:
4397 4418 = 12.1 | 4.01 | 16.1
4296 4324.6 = 11.4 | 3.90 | 15.3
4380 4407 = 12.1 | 4.00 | 16.1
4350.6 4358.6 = 10.9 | 3.83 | 14.7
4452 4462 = 14.2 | 4.26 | 18.4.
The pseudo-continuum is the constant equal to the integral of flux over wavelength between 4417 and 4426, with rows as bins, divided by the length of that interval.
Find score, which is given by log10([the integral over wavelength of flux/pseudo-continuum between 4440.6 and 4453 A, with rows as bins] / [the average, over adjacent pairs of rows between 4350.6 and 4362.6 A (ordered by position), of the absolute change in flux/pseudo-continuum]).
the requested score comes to 1.8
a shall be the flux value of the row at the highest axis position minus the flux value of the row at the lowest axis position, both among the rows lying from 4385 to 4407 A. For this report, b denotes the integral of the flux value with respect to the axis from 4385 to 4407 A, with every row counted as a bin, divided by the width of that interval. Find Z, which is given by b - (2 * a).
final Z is 20.6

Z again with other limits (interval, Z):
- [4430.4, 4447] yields 10.4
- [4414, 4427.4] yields 13.0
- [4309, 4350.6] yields 19.4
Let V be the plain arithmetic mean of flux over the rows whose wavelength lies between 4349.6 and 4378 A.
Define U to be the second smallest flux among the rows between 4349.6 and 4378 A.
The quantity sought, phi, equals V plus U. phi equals 26.5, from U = 11.35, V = 15.2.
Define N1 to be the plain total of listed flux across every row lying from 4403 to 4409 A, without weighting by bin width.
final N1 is 94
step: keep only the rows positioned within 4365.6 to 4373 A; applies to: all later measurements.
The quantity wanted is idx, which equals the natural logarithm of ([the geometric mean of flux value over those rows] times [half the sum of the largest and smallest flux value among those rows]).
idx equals 5.36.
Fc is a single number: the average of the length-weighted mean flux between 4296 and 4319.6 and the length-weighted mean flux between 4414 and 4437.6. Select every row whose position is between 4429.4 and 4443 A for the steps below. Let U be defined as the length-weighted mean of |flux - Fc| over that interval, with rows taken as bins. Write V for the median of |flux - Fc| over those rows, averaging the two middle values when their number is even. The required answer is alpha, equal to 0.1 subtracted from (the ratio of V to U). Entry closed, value 0.73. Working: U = 1.8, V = 1.5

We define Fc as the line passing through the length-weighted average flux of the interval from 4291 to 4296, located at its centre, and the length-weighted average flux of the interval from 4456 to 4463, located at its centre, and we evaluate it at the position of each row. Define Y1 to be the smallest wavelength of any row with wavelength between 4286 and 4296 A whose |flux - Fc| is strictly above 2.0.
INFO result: 4288.40 A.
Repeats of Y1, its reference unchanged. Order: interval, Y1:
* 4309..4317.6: 4310.18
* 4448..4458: 4448.32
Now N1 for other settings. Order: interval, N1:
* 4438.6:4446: 117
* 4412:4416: 64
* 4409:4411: 33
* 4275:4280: 85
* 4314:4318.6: 73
